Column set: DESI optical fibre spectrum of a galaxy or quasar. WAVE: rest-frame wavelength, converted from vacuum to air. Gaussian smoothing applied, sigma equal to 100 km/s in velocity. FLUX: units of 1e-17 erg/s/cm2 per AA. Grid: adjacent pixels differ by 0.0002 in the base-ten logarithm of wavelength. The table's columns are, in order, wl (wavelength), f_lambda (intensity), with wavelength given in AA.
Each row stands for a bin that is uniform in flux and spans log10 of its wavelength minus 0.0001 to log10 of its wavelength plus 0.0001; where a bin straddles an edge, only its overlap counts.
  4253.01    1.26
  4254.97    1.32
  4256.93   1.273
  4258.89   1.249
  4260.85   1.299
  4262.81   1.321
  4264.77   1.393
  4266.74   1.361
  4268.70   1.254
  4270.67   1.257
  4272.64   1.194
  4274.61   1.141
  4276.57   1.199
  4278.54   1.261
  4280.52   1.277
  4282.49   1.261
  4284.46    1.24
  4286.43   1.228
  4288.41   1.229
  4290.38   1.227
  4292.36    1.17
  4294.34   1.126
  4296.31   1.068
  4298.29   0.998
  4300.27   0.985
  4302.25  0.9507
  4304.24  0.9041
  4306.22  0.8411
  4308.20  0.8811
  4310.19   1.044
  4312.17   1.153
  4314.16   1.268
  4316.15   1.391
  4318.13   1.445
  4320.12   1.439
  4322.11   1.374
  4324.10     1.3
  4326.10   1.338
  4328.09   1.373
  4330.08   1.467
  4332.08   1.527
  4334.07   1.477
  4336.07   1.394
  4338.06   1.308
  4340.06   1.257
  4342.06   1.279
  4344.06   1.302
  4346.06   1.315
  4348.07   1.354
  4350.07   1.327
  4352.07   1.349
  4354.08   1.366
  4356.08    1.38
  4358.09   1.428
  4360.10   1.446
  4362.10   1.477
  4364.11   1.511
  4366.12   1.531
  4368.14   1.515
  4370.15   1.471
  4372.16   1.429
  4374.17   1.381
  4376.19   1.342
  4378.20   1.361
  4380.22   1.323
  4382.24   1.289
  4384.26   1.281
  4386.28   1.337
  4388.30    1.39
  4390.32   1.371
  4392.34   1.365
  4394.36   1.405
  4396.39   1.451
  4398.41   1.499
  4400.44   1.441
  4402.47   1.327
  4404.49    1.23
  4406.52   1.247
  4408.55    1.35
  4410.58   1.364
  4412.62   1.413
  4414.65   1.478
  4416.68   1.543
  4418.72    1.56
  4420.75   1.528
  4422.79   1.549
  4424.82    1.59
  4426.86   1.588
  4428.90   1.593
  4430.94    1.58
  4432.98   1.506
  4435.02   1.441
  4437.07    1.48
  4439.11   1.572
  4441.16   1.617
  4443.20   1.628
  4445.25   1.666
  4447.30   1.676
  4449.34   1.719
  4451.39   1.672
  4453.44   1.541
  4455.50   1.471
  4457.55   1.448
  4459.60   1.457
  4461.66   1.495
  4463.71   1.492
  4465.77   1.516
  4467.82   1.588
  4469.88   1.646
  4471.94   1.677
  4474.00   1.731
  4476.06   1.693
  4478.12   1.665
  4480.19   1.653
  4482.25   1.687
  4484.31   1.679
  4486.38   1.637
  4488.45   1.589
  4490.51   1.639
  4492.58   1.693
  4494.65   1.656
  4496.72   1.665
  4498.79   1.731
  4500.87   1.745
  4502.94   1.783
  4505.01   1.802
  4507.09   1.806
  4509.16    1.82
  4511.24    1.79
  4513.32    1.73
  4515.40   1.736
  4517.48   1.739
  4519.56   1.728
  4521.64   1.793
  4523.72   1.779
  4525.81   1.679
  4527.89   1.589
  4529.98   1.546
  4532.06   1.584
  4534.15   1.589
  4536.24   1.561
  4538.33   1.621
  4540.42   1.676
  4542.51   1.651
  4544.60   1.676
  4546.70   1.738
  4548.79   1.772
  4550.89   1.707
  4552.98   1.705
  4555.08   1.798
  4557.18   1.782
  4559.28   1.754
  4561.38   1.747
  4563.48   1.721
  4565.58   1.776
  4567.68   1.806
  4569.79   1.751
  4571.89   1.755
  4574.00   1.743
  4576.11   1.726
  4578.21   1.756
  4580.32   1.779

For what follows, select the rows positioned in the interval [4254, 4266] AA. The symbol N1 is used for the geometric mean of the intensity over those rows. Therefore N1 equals 1.31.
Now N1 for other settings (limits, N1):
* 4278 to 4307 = 1.11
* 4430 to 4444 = 1.54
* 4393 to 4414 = 1.37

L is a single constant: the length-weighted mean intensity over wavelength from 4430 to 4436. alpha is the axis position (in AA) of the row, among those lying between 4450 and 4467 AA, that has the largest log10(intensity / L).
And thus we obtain 4451.39 AA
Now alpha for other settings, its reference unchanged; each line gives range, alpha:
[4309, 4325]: 4318.13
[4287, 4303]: 4288.41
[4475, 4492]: 4476.06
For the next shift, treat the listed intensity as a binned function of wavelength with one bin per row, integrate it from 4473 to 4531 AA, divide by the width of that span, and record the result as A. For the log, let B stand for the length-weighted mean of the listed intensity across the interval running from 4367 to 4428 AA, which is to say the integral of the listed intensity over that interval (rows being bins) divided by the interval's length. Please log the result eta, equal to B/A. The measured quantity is 0.8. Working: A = 1.7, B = 1.41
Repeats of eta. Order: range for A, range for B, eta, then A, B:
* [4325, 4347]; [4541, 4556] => 1.3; 1.4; 1.72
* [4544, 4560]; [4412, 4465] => 0.9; 1.7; 1.55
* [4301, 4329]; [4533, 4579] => 1.4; 1.2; 1.72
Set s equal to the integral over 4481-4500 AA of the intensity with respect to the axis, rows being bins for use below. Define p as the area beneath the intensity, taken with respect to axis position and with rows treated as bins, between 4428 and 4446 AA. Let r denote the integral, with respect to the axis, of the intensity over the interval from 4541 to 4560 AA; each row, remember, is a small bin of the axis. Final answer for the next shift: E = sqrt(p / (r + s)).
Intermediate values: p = 28.1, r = 32.9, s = 31.6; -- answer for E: 0.66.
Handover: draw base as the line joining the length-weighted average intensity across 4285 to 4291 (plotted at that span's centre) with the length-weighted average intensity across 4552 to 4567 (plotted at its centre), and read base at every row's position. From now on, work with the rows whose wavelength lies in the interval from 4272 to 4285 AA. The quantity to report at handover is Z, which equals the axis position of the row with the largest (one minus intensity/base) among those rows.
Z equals 4274.61 AA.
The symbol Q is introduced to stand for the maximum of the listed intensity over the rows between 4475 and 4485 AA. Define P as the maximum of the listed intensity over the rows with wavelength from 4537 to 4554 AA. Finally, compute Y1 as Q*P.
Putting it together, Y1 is 3.0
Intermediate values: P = 1.772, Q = 1.693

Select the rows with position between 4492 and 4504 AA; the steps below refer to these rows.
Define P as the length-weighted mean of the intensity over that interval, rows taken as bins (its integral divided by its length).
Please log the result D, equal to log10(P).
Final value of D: 0.234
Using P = 1.71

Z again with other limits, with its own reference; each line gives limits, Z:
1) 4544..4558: 4544.60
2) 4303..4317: 4306.22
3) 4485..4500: 4488.45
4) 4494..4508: 4494.65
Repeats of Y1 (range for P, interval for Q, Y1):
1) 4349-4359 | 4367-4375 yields 2.2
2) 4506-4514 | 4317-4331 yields 2.7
